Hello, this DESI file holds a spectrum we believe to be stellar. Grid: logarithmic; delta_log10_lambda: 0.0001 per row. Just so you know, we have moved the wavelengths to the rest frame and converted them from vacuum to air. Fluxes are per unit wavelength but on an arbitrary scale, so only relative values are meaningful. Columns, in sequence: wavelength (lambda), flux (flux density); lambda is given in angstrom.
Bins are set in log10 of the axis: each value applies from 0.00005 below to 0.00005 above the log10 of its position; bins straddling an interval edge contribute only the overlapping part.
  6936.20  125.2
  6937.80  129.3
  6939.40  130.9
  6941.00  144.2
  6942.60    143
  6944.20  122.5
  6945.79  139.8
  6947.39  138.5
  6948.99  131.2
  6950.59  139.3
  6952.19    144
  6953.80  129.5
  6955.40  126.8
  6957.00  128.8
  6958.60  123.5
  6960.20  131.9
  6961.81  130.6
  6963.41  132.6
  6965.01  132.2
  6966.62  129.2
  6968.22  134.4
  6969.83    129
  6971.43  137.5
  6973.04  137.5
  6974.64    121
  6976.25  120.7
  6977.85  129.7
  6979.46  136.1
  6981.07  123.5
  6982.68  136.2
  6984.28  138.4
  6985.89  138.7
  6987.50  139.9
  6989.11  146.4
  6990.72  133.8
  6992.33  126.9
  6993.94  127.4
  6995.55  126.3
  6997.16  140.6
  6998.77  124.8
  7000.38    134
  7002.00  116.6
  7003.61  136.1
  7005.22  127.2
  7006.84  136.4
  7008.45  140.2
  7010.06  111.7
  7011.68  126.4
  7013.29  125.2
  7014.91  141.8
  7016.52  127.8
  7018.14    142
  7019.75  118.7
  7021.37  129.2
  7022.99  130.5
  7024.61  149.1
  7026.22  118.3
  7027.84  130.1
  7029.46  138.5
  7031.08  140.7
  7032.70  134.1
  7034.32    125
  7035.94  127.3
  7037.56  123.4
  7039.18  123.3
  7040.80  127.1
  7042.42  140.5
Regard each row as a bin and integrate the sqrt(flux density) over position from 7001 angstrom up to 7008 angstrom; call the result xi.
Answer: 80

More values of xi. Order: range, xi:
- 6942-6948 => 70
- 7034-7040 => 67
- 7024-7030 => 69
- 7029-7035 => 70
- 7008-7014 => 67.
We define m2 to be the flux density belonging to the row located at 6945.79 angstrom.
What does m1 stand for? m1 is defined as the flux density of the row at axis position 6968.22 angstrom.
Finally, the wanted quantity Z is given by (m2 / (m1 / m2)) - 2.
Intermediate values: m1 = 134.4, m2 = 139.8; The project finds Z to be 143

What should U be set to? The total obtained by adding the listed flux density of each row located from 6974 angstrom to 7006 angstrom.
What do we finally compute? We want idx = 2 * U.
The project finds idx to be 5249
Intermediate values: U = 2624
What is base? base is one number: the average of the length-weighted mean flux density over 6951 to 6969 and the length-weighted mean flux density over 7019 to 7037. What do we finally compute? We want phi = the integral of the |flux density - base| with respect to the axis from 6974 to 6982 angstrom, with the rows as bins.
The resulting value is 55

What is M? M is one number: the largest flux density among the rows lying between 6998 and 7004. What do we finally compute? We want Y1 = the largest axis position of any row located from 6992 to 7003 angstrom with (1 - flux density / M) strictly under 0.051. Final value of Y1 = 7000.38 angstrom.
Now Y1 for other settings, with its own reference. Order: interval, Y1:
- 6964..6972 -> 6971.43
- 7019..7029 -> 7027.84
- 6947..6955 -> 6953.80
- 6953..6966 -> 6965.01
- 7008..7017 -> 7014.91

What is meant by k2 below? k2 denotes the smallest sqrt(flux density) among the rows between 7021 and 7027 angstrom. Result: 10.9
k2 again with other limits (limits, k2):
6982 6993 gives 11.3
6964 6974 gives 11.4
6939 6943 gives 11.4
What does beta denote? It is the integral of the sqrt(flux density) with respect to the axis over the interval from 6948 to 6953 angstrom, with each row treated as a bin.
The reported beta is 58.7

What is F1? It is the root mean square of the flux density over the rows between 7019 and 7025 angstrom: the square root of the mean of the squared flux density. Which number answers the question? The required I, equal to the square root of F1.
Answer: 11.5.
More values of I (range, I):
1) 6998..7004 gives 11.3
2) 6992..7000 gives 11.4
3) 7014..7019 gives 11.7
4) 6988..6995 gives 11.6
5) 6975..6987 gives 11.5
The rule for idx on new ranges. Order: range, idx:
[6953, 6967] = 2330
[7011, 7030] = 3155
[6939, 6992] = 8803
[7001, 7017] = 2579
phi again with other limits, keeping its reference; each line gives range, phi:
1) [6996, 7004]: 61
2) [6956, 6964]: 21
